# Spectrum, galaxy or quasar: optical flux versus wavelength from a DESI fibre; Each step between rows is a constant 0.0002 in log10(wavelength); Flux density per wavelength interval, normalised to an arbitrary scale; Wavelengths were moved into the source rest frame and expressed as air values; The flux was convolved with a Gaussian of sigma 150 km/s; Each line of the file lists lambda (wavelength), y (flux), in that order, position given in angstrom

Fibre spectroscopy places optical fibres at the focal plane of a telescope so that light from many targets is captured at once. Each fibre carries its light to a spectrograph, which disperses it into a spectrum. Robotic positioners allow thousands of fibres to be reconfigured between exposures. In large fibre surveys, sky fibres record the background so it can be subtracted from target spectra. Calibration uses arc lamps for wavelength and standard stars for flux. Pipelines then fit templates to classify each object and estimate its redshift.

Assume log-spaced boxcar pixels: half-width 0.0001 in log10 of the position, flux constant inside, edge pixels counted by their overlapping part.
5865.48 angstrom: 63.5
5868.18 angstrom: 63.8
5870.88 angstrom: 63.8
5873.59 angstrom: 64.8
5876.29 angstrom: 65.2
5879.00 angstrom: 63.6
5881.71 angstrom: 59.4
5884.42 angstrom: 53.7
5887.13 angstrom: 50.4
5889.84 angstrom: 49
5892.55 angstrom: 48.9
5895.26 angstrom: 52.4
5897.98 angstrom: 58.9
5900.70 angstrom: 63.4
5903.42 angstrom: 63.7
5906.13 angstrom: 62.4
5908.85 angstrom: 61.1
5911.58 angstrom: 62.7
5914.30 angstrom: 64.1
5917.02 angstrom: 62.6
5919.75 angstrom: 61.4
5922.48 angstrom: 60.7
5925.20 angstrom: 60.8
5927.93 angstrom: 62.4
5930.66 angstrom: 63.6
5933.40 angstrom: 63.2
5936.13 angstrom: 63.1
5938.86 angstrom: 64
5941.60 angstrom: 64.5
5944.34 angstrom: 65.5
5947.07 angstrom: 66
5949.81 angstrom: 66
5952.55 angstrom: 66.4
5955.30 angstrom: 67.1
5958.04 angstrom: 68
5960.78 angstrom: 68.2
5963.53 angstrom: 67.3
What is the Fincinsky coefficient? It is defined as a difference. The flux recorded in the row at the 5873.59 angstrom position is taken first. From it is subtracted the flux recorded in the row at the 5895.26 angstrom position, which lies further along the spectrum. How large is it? 12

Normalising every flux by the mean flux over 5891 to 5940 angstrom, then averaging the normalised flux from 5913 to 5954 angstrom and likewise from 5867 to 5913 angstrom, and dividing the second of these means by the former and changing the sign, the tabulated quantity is -0.931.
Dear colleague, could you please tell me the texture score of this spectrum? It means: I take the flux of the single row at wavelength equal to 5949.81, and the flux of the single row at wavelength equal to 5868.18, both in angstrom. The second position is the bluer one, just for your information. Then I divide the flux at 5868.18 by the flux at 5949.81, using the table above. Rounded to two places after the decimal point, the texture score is 0.97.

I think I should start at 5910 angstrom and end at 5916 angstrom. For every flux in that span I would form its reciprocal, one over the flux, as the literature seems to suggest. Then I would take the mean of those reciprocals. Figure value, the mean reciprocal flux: 0.0158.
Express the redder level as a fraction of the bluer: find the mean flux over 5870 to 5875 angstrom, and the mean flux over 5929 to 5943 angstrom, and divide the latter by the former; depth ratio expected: 0.99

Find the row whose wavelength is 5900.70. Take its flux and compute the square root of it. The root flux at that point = 7.96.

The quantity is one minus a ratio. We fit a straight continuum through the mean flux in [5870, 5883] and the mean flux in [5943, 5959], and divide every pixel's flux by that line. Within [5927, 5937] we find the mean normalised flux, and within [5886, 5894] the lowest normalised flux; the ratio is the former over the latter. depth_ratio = -0.257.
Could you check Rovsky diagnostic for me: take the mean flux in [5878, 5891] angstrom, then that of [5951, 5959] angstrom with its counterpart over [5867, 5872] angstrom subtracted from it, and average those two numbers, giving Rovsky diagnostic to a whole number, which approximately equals 29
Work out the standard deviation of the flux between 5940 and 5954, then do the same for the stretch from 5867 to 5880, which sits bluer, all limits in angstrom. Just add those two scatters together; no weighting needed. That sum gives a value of 1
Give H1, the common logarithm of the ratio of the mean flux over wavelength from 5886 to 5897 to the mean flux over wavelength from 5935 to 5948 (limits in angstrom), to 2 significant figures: -0.11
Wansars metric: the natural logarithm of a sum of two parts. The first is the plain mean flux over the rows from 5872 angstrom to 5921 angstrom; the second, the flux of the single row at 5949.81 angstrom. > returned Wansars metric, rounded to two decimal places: 4.83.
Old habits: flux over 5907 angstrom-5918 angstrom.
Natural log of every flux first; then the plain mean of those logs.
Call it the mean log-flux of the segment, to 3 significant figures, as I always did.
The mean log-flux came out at 4.14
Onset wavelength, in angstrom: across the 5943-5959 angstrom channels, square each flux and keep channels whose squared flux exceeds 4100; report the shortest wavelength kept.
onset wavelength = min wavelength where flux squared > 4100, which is 5944.34 angstrom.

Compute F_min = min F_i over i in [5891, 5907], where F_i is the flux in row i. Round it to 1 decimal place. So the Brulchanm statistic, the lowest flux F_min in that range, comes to 48.9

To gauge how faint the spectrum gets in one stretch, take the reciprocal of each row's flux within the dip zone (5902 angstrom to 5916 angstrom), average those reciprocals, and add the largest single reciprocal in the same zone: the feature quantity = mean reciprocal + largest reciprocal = 0.032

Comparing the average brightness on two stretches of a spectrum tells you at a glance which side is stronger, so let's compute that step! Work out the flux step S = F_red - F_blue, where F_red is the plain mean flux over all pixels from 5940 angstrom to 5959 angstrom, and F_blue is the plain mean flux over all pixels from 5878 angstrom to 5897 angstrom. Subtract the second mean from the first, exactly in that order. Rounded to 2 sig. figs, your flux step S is 12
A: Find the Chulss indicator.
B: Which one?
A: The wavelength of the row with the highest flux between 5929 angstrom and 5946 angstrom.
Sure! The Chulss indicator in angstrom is 5944.34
